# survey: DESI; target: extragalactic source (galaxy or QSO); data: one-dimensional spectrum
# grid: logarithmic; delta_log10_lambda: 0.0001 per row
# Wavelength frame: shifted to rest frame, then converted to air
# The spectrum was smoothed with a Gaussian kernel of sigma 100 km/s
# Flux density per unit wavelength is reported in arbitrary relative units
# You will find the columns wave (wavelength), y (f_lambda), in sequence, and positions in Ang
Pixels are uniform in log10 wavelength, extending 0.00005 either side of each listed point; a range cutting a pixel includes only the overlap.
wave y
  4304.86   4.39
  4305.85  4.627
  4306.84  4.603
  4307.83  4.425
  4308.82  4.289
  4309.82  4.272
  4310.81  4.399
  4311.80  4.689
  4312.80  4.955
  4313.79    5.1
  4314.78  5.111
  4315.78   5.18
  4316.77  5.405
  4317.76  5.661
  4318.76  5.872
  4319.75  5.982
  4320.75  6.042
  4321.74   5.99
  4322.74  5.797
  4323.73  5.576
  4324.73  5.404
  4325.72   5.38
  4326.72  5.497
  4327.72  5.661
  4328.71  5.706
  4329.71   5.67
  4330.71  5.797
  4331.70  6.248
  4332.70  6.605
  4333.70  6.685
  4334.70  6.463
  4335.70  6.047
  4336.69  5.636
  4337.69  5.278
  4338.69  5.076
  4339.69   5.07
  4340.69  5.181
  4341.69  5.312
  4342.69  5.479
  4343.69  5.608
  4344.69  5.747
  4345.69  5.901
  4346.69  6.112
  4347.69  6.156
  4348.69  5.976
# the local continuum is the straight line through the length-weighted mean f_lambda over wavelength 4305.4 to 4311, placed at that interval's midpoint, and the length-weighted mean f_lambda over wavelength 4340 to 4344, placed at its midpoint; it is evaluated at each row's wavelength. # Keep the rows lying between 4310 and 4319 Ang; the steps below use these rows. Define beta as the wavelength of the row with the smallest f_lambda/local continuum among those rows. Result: 4310.81 Ang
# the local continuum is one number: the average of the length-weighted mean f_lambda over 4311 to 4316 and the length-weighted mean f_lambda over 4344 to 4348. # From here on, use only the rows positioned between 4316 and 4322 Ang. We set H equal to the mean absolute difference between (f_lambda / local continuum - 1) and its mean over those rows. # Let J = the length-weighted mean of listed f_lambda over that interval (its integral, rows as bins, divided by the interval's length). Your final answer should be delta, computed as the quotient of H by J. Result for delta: 0.0062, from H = 0.036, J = 5.80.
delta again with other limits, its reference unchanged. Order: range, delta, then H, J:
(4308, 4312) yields 0.0058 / 0.025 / 4.39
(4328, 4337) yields 0.0108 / 0.066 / 6.10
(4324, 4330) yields 0.0042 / 0.023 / 5.55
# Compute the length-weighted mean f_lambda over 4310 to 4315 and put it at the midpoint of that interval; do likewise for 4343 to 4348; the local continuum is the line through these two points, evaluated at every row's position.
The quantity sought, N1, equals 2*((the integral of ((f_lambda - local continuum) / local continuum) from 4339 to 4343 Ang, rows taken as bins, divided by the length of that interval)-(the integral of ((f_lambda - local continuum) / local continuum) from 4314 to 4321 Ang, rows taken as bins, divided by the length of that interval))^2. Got 0.09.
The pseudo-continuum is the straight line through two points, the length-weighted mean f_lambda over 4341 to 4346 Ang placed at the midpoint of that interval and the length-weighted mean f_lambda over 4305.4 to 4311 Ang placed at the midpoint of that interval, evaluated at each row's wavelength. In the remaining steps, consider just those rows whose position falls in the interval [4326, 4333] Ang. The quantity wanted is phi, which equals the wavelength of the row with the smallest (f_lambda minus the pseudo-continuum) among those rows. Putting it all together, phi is 4326.72 Ang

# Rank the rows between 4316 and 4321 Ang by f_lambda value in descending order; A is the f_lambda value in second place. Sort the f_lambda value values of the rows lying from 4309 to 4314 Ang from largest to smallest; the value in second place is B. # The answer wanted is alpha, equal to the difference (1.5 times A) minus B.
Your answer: 4.0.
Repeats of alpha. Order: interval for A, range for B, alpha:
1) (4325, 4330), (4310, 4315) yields 3.4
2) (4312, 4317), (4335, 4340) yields 2.1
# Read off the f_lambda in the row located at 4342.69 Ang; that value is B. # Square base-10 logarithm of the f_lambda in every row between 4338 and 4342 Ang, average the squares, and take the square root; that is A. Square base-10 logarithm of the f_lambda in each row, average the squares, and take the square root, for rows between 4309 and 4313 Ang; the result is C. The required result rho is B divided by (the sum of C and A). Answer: 3.99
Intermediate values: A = 0.71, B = 5.479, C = 0.660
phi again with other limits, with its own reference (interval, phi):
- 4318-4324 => 4323.73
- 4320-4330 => 4325.72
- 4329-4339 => 4338.69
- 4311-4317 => 4311.80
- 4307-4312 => 4309.82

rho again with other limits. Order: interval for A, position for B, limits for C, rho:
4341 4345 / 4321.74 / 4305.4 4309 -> 4.29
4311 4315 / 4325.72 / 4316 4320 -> 3.70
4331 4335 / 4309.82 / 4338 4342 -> 2.80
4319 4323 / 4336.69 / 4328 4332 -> 3.65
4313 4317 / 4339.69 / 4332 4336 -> 3.32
